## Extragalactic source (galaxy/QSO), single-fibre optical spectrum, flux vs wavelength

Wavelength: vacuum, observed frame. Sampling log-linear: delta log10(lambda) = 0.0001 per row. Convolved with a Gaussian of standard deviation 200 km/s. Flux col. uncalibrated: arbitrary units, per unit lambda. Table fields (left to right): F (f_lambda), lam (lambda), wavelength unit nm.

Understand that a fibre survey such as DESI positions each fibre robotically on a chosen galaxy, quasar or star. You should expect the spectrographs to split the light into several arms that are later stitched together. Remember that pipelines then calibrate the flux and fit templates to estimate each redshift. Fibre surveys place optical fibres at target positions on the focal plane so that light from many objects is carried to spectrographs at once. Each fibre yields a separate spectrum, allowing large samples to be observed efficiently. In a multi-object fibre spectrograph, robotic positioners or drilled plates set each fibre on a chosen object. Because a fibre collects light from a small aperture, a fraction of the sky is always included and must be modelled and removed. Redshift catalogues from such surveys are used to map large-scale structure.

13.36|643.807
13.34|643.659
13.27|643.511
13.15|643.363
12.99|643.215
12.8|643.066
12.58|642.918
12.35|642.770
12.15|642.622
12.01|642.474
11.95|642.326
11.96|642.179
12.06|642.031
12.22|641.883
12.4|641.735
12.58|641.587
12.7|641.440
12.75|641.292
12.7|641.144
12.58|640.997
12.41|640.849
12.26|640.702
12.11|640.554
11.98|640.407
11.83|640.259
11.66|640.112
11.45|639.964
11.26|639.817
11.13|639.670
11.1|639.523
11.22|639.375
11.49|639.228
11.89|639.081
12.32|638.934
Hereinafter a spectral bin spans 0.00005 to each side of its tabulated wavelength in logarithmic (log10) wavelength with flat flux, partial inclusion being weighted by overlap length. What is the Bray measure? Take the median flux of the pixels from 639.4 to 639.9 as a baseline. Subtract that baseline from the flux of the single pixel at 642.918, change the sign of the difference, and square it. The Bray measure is 2.1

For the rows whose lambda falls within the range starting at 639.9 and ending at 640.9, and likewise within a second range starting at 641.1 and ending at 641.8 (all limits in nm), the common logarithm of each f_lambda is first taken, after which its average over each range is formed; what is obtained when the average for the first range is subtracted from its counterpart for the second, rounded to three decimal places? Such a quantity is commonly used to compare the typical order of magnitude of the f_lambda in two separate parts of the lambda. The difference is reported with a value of 0.024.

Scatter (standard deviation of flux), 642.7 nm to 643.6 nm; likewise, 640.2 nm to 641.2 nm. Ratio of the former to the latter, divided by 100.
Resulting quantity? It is 0.011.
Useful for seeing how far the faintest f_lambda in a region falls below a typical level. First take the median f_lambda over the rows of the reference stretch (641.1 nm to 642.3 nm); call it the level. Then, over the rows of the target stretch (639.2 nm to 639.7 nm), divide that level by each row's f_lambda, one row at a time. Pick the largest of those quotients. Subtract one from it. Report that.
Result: 0.13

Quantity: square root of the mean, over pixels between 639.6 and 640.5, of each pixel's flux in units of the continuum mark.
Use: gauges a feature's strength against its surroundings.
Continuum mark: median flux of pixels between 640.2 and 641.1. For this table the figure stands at 0.97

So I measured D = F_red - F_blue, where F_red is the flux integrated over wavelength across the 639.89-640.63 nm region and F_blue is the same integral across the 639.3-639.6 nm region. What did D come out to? 5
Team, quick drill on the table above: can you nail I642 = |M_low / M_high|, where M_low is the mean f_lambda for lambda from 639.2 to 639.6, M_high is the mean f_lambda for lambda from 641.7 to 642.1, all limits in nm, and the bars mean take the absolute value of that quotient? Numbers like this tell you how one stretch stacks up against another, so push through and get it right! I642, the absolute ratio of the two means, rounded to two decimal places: 0.92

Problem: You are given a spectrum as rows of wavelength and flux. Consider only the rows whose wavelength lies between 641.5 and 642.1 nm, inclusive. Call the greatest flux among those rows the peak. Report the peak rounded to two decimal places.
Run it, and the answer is 12.58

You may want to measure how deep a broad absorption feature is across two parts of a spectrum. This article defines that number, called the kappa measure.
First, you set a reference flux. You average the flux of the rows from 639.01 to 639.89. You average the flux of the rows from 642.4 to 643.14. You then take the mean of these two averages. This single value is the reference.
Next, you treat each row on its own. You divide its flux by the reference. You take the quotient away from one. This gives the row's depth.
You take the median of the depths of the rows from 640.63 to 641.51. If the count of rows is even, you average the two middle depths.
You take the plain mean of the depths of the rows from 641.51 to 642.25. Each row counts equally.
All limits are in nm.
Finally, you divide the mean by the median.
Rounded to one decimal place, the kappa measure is 0.5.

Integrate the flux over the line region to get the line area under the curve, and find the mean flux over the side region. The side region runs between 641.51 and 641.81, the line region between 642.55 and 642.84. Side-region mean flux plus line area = 16.1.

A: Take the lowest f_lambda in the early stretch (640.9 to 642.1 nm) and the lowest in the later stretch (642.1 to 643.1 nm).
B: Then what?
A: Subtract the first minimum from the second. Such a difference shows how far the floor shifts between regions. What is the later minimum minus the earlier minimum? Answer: -0.11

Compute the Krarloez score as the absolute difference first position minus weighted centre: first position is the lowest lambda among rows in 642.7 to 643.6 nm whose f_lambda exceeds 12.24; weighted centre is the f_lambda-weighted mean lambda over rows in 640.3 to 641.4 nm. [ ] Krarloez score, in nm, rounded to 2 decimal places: 1.91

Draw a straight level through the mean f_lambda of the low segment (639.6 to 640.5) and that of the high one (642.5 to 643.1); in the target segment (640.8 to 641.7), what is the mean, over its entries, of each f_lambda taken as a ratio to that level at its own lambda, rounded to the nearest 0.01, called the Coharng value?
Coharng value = 1.06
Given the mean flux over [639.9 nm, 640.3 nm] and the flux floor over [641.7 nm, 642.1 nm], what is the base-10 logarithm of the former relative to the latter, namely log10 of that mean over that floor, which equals -0.02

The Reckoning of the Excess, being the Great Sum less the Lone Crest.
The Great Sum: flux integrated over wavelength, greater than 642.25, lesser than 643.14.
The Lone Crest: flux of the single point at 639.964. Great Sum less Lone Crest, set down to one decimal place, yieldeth -0.5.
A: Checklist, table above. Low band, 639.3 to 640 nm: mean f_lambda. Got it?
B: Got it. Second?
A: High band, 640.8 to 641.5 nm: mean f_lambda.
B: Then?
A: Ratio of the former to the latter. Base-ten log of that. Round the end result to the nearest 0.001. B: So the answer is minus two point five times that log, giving 0.127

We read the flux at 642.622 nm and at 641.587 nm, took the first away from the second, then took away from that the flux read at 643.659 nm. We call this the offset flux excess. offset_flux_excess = -12.9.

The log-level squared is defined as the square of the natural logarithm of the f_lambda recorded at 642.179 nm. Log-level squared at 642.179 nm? 6.16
